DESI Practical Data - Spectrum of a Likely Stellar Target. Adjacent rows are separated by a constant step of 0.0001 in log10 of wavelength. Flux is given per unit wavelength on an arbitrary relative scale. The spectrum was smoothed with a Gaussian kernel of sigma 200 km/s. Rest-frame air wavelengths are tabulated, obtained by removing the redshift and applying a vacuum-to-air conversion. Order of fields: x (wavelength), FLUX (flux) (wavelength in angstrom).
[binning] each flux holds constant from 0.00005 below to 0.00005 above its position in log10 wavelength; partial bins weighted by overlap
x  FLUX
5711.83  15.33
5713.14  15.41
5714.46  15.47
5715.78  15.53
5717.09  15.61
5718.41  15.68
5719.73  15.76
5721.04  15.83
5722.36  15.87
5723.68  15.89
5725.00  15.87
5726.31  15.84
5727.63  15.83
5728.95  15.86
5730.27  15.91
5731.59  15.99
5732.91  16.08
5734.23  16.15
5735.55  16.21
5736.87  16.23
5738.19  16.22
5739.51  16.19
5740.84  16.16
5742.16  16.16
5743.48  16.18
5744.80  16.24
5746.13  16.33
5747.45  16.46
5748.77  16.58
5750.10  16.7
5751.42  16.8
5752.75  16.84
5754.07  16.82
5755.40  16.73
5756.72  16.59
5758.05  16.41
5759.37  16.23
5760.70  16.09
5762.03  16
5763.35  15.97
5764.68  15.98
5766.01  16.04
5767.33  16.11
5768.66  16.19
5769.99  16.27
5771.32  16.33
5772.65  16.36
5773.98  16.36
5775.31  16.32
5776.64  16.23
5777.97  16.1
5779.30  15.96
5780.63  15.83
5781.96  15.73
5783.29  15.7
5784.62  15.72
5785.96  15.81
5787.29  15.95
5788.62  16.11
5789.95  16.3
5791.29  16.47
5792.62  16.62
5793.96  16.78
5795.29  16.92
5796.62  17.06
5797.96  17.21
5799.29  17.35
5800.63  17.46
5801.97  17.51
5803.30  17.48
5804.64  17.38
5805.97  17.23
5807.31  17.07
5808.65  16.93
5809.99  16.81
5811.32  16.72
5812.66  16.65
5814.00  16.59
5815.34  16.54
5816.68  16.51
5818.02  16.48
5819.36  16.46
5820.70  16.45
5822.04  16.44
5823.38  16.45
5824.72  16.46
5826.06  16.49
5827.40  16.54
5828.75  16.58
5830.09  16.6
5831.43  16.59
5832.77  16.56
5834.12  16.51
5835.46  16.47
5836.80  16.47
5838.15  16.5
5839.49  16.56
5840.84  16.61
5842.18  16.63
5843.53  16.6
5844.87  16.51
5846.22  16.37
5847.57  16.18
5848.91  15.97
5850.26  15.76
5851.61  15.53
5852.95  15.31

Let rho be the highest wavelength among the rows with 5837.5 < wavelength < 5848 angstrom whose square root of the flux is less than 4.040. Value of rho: 5847.57 angstrom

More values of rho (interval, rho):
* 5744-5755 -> 5744.80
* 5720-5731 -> 5730.27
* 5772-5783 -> 5781.96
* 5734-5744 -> 5743.48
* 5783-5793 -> 5789.95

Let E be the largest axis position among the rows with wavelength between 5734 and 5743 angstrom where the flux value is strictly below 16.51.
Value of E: 5742.16 angstrom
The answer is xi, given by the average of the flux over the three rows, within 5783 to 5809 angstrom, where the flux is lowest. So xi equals 15.7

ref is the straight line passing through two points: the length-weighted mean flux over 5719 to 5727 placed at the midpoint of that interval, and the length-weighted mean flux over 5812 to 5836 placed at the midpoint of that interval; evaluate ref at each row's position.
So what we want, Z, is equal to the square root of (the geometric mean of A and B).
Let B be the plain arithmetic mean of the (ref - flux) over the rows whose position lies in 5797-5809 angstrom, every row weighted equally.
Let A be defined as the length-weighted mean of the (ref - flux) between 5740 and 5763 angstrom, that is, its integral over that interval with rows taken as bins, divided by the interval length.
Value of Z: 0.77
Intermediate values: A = -0.4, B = -0.9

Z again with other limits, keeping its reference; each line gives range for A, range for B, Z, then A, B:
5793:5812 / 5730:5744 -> 0.62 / -0.8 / -0.2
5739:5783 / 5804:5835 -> 0.41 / -0.2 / -0.2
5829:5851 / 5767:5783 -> 0.30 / 0.2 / 0.0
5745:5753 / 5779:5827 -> 0.59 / -0.6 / -0.2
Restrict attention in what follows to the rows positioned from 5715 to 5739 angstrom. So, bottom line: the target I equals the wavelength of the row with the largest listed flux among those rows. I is 5736.87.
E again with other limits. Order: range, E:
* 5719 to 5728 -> 5727.63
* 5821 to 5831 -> 5826.06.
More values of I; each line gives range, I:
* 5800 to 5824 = 5801.97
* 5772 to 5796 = 5795.29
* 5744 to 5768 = 5752.75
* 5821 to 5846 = 5842.18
